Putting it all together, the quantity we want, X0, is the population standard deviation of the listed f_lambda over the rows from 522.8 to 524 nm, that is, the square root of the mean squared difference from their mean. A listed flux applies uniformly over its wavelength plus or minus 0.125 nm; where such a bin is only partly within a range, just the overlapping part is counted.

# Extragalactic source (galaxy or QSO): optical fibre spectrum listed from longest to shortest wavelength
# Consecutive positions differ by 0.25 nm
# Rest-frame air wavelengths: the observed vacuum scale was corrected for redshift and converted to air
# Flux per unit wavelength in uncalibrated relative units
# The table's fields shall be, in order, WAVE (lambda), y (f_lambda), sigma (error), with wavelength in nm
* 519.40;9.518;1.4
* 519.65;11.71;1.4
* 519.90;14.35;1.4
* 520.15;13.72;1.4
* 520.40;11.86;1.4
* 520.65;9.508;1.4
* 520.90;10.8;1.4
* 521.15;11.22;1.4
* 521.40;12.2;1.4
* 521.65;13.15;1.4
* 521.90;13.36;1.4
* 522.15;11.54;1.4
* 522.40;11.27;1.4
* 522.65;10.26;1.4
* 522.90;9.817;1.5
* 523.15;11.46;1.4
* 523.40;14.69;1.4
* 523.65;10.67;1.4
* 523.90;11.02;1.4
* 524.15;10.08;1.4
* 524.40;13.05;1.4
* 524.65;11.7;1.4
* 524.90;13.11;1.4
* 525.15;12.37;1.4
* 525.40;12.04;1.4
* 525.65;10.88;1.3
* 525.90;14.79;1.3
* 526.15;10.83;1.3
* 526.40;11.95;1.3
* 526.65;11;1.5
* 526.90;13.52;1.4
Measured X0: 1.67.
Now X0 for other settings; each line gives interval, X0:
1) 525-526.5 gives 1.32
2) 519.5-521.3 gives 1.55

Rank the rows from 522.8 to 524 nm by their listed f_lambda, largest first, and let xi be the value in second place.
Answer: 11.46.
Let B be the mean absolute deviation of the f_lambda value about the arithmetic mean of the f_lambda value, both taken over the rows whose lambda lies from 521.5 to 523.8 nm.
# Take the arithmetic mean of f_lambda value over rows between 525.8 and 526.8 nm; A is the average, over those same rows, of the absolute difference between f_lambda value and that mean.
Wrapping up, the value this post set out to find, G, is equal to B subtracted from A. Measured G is 0.04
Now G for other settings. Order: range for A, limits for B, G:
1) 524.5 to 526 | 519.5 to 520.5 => -0.15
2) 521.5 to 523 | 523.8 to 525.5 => 0.29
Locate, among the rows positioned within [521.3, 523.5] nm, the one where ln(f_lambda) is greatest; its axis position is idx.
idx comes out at 523.40 nm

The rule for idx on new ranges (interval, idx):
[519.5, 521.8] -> 519.90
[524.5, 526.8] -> 525.90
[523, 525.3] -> 523.40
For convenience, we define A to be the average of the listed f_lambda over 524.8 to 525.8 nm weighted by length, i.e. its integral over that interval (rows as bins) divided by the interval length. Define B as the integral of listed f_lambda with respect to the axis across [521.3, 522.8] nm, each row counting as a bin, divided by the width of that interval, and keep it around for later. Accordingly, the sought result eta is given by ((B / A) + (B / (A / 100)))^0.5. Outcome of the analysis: 10.0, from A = 12.1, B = 11.9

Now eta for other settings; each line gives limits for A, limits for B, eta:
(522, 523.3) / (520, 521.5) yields 10.3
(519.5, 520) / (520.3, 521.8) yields 9.5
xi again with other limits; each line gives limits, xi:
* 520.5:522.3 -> 13.15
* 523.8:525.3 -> 13.05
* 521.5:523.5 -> 13.36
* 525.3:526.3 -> 12.04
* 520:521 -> 11.86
